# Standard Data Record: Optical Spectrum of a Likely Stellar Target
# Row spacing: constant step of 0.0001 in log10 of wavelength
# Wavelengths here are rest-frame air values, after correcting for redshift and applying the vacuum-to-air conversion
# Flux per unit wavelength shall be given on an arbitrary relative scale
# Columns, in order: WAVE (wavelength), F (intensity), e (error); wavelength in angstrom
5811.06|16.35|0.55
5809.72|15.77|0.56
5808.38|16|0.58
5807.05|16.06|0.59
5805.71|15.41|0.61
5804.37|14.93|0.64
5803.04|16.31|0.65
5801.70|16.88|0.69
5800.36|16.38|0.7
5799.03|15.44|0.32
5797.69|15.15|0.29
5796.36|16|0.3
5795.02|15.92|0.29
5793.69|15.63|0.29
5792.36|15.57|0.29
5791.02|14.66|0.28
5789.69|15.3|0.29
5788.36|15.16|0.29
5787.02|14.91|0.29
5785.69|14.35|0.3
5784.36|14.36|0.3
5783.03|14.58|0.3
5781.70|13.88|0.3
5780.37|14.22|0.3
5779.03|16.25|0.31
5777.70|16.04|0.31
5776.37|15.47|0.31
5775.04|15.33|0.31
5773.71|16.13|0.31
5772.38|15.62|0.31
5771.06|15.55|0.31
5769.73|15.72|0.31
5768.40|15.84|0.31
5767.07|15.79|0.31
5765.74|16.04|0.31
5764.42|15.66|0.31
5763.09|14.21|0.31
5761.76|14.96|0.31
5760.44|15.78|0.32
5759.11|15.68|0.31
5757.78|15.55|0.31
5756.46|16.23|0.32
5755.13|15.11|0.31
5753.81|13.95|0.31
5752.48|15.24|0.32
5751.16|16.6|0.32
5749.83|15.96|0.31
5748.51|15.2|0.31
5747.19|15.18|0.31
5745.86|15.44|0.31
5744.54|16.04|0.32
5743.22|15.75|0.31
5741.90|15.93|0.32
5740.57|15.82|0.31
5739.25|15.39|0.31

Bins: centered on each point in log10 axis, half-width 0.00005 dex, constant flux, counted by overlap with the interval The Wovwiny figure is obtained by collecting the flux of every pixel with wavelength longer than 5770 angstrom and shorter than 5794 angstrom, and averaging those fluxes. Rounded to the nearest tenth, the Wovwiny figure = 15.2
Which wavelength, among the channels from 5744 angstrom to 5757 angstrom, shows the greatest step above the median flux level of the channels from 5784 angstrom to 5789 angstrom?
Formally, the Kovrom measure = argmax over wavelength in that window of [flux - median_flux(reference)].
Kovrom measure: 5751.16 angstrom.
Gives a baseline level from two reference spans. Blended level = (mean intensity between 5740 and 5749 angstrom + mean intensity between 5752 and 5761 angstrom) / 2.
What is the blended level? 15.5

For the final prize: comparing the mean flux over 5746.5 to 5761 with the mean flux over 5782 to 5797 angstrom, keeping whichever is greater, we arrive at 15.5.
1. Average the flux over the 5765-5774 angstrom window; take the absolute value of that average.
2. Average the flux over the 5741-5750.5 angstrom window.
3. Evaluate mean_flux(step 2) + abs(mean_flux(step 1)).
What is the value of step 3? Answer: 31.5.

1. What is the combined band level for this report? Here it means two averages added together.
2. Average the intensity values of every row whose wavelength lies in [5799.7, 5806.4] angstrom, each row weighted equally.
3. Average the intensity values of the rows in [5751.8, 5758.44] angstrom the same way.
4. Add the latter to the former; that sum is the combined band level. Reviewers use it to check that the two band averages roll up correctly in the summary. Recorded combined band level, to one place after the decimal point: 31.2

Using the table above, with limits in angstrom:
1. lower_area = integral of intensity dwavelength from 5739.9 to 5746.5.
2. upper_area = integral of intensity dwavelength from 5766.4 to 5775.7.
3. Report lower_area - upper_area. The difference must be -42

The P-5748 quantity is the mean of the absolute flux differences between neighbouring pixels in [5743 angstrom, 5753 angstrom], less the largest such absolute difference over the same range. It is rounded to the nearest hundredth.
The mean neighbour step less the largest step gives -0.80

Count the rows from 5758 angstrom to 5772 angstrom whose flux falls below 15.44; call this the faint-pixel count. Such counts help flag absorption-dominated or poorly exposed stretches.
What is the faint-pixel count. 2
